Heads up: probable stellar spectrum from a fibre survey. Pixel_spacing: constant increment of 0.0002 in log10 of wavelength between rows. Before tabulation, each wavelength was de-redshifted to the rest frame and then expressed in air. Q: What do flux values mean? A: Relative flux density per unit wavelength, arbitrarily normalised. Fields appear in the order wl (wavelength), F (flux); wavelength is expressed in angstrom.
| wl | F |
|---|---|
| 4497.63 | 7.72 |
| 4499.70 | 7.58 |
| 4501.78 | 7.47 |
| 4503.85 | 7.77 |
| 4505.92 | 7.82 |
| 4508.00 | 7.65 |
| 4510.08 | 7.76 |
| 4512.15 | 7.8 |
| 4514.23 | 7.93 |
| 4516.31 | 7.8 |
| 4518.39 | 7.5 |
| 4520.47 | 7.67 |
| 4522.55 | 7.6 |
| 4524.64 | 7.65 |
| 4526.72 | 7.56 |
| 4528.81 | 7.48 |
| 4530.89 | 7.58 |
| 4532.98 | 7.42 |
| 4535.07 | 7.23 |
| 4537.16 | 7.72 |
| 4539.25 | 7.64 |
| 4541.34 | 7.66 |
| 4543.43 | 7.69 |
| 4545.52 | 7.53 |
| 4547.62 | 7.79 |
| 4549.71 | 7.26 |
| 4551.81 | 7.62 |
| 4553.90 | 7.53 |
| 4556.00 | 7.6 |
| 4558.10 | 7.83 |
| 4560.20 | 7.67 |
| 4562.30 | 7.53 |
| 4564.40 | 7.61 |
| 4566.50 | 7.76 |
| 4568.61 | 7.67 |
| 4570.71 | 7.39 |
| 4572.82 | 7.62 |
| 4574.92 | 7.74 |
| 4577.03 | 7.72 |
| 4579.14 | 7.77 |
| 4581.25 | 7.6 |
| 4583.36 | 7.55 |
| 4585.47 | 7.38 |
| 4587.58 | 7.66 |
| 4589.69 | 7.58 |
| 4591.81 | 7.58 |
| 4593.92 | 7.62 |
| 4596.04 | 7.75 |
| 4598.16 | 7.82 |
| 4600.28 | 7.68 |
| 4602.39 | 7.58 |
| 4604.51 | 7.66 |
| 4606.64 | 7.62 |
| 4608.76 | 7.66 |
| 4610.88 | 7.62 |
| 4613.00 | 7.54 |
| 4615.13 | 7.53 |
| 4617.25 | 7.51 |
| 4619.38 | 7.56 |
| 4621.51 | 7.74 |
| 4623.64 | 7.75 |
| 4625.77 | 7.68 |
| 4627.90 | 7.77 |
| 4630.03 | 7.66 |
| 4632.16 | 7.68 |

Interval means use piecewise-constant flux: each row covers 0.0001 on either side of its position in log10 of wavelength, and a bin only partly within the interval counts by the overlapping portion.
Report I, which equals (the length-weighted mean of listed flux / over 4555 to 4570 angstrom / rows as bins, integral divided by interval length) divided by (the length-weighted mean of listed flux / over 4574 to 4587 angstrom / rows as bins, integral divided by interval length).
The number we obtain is 1.00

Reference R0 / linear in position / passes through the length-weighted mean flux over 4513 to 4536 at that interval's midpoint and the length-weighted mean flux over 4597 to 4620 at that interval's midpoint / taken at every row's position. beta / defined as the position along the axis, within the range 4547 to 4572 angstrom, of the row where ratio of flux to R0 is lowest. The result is 4549.71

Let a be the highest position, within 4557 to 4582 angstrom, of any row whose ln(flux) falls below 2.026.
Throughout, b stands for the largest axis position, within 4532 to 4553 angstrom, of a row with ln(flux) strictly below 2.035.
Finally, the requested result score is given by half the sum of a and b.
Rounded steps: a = 4570.71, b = 4551.81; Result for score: 4561.3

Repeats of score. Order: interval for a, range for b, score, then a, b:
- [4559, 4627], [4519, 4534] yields 4576.2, 4619.38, 4532.98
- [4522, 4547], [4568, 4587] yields 4565.5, 4545.52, 4585.47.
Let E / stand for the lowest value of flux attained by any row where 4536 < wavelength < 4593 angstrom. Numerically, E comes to 7.26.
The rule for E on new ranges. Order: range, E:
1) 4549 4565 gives 7.26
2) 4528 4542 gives 7.23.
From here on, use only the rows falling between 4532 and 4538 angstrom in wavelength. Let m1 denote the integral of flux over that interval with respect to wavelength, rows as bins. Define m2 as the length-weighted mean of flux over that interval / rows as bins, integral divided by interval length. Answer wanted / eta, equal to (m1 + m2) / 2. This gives 26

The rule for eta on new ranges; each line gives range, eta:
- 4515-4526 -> 46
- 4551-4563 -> 50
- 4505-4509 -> 19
